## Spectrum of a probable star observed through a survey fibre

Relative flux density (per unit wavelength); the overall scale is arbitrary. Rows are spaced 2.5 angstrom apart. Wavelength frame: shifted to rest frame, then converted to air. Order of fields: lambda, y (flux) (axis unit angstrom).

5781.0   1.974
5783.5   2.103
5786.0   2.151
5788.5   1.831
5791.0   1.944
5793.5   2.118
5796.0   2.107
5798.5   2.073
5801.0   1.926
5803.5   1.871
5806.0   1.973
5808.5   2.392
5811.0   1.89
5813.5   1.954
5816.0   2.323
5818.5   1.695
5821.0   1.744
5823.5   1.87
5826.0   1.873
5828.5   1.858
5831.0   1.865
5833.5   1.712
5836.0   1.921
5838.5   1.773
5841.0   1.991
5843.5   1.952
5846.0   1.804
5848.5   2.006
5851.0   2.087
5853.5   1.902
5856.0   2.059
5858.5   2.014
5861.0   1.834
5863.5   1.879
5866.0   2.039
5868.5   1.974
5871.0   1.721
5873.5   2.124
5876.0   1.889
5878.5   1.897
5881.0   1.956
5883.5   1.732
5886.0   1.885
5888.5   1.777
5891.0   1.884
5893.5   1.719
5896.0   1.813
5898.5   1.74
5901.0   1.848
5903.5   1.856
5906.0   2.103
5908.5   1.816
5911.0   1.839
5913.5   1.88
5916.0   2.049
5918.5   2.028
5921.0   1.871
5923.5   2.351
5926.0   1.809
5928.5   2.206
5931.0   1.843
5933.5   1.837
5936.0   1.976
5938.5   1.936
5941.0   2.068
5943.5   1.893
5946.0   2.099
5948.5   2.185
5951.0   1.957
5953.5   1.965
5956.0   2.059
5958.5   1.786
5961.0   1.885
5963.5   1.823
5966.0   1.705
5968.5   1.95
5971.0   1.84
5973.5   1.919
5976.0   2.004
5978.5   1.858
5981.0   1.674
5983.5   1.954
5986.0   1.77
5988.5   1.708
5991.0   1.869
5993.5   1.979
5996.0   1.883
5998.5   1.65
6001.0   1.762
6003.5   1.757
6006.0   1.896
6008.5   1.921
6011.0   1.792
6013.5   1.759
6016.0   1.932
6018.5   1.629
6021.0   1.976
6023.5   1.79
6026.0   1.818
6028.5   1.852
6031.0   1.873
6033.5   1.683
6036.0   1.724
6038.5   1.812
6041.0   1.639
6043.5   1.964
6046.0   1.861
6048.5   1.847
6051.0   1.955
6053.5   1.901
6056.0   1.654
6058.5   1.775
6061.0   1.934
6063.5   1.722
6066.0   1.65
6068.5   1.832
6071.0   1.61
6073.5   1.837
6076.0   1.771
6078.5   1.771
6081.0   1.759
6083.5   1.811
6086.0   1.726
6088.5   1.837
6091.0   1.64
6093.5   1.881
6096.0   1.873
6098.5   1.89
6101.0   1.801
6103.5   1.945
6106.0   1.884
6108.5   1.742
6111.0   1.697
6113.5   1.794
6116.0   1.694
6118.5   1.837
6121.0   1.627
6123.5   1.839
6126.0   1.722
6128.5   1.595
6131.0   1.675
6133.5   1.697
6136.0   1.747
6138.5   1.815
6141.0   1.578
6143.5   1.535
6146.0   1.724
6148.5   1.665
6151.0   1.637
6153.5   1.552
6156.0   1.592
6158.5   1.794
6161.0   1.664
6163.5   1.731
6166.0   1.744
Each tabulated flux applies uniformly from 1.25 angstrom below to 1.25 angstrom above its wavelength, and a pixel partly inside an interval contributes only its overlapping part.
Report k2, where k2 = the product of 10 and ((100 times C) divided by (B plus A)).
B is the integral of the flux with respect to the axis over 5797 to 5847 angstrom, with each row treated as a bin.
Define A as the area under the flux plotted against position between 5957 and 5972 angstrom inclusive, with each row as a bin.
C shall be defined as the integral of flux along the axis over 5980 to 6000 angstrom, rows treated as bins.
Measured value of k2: 293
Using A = 28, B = 96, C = 36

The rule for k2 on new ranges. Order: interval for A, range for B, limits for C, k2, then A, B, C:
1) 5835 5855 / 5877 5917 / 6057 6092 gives 546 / 39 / 74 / 62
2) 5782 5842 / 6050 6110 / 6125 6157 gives 235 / 117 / 108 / 53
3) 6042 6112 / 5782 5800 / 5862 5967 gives 1236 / 126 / 37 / 202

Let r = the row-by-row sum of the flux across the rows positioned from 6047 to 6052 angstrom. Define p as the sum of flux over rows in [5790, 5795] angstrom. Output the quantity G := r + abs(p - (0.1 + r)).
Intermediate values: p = 4.06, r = 3.80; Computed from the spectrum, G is 4.0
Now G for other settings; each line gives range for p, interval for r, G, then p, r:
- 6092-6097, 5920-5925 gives 4.8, 3.75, 4.22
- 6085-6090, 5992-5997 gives 4.3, 3.56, 3.86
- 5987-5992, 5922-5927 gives 4.8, 3.58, 4.16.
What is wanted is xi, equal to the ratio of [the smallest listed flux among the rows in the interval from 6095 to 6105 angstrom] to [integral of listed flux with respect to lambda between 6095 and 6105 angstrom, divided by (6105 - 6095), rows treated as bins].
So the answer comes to 0.96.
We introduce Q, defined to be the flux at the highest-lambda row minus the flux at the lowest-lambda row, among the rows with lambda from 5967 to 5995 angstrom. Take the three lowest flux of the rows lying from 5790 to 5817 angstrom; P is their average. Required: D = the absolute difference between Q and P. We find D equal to 1.87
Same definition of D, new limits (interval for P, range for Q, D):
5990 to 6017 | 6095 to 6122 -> 1.97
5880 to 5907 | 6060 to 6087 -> 1.94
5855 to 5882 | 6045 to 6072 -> 2.06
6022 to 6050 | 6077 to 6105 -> 1.51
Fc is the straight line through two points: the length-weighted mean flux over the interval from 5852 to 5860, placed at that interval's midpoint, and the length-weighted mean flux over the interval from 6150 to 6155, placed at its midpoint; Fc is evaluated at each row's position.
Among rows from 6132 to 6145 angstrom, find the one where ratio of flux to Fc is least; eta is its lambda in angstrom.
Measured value 6143.5 angstrom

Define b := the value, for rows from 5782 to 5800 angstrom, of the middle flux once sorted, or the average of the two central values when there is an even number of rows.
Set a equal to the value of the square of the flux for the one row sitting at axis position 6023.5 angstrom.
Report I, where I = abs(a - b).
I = 1.10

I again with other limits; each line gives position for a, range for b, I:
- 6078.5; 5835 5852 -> 1.18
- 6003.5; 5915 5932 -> 1.06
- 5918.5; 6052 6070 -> 2.34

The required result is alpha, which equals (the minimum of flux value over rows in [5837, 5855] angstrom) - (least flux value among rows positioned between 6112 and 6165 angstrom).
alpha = 0.24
